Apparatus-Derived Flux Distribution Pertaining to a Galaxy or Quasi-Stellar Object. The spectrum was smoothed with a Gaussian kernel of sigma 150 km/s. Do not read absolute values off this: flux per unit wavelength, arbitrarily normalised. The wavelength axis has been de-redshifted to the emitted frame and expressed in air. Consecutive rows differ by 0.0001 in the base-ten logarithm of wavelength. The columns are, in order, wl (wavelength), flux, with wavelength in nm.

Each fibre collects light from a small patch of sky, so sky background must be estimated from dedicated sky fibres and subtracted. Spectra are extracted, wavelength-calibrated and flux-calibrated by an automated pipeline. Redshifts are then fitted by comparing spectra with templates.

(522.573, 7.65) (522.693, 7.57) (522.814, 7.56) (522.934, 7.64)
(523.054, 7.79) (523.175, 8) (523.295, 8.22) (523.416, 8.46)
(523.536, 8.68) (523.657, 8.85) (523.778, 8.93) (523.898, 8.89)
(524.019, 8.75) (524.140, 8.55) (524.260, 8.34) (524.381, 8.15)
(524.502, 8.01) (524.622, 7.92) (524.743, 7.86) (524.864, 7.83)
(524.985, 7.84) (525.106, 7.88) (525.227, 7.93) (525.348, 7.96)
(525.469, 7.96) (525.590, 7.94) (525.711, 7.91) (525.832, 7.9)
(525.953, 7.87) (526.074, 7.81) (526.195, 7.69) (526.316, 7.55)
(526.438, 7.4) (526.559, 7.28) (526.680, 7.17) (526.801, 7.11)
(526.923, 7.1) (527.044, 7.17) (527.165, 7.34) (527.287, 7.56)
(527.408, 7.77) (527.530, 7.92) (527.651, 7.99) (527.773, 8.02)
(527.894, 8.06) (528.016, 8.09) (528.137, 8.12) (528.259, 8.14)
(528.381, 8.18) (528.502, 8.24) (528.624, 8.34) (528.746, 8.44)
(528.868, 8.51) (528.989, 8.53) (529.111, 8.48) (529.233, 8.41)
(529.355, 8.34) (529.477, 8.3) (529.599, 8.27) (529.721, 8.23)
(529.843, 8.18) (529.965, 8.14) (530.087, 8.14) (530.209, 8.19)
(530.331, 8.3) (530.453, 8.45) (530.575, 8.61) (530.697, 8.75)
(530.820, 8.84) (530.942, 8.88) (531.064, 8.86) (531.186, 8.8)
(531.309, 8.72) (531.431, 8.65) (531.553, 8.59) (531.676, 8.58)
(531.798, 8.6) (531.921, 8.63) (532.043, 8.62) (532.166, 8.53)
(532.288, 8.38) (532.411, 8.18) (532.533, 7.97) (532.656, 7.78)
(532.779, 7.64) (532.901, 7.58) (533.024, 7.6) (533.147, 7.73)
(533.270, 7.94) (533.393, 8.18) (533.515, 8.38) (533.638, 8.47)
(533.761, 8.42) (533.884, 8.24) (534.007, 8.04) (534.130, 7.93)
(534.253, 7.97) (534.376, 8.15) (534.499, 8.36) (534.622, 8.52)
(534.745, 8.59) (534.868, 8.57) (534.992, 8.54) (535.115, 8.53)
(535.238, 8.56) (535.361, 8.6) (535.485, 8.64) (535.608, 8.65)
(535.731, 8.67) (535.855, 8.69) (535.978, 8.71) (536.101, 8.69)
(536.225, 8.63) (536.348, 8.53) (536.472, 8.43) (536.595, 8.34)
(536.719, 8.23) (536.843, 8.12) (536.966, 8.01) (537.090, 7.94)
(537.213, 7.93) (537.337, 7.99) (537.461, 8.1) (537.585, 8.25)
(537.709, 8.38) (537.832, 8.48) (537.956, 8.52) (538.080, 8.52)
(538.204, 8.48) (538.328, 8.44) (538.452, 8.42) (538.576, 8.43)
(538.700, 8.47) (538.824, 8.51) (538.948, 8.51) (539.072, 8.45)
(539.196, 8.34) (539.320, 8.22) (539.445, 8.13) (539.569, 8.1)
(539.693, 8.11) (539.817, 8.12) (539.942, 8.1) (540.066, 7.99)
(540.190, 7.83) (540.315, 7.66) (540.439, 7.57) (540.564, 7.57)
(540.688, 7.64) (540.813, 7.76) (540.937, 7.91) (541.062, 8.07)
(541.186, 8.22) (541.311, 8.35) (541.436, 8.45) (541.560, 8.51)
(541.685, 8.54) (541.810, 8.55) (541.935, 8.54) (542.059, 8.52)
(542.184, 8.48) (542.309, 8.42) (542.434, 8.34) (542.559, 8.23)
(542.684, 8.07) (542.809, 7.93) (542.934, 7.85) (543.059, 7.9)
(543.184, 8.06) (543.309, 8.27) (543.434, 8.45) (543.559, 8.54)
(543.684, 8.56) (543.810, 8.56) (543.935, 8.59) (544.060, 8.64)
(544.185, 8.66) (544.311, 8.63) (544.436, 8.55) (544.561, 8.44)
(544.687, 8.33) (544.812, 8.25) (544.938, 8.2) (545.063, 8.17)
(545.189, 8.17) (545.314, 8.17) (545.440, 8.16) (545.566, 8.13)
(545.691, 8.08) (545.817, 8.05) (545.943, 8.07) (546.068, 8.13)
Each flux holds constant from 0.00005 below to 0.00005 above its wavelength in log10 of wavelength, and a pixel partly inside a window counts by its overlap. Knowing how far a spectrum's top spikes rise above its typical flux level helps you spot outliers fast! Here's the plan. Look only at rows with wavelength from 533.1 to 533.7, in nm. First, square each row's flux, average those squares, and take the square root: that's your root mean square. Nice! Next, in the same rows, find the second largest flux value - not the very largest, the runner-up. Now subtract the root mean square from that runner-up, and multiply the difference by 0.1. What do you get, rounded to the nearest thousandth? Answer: 0.024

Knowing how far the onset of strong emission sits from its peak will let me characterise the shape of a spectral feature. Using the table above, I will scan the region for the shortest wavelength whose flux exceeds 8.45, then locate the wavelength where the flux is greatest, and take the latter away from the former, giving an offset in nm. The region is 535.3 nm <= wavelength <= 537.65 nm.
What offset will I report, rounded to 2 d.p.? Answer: -0.62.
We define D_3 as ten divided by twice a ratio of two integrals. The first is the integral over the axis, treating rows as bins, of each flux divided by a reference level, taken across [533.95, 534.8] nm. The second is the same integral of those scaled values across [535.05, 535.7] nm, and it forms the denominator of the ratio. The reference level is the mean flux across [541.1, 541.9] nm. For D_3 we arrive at 4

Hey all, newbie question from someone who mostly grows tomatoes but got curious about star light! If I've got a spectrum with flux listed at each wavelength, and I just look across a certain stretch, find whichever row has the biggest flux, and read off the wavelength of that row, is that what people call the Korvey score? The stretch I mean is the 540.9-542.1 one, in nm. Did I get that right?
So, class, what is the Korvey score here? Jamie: 541.810 nm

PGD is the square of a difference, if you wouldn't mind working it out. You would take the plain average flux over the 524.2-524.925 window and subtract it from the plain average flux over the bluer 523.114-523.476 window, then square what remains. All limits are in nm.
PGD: 0.04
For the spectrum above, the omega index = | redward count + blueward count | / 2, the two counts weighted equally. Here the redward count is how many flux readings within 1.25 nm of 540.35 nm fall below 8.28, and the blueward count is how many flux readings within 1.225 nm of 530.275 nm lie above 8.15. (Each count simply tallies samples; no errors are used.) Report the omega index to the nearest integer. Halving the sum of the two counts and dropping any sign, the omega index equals 17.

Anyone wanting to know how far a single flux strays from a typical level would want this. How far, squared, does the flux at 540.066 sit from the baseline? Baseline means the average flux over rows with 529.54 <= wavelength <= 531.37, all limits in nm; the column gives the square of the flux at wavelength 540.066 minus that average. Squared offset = 0.25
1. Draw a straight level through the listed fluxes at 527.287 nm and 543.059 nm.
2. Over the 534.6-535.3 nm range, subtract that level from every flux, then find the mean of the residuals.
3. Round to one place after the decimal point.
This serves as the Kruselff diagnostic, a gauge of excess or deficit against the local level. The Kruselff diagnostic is 0.8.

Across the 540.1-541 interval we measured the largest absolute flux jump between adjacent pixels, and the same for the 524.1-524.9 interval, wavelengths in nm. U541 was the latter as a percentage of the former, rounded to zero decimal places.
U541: 124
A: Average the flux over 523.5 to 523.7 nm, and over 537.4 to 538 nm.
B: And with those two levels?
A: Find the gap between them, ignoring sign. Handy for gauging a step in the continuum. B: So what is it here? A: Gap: 0.4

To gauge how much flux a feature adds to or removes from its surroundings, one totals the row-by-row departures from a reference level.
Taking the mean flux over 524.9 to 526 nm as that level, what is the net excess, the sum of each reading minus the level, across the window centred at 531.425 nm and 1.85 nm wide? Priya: 11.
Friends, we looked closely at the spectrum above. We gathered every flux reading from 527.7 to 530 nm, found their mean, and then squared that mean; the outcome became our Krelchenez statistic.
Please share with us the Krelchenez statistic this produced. 68.3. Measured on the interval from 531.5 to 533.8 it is 67.2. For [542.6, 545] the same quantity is 69.6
